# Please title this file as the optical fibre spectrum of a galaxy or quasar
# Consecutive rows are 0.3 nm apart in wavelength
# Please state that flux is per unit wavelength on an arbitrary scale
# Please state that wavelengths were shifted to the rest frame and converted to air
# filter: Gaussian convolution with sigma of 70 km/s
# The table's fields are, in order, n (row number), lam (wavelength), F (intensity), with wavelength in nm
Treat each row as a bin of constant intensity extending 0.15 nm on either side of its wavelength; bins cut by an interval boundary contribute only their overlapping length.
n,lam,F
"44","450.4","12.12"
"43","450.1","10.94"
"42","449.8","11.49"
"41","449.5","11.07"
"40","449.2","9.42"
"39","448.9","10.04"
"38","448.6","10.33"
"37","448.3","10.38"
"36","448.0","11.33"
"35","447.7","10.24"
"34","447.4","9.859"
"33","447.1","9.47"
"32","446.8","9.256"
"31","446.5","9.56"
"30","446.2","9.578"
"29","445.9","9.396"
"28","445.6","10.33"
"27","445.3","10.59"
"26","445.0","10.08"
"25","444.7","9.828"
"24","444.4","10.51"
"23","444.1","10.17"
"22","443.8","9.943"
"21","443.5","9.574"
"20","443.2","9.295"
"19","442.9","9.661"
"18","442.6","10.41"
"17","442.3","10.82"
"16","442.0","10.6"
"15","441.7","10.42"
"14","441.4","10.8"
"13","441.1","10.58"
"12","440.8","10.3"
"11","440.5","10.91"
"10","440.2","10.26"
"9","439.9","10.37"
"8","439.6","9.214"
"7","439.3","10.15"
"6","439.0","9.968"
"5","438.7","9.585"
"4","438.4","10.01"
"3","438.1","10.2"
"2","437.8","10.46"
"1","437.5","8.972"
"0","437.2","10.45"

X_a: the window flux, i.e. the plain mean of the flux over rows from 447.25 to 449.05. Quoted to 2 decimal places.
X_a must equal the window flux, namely 10.36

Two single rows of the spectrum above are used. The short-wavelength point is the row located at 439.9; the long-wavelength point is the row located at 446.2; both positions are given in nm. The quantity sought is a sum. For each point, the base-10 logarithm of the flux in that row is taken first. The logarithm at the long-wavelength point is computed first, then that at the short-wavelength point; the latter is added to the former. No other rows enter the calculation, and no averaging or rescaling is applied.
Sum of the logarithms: 2.00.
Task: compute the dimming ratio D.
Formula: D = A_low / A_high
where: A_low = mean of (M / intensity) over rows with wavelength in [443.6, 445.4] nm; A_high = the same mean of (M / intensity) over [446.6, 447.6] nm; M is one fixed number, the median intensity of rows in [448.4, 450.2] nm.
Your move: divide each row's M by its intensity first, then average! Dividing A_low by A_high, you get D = 0.94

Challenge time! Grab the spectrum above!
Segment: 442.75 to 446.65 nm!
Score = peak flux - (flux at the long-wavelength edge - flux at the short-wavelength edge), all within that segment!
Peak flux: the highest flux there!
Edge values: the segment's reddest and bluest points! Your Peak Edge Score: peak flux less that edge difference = 10.7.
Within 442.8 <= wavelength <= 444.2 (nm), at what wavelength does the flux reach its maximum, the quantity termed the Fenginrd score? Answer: 444.1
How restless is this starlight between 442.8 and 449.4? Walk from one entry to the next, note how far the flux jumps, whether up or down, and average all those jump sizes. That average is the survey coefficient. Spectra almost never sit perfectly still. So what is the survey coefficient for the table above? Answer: 0.41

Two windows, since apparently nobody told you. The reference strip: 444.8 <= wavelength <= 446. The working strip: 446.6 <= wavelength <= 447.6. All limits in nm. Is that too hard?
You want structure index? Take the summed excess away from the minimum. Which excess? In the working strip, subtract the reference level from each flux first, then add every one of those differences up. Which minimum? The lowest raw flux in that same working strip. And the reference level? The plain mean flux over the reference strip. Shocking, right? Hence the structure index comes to 11.0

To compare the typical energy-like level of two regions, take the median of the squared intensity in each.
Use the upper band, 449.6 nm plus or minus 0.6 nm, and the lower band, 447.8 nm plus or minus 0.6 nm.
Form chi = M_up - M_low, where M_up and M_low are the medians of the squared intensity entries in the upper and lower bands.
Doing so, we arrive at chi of 15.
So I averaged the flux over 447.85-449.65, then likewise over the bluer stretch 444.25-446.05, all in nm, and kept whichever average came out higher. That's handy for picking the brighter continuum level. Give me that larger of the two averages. 10.4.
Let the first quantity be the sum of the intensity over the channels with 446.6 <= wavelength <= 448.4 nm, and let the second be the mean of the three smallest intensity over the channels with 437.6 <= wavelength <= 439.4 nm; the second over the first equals 0.163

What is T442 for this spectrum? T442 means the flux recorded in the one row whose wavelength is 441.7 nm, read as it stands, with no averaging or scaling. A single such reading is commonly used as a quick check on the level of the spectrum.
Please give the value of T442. 10.42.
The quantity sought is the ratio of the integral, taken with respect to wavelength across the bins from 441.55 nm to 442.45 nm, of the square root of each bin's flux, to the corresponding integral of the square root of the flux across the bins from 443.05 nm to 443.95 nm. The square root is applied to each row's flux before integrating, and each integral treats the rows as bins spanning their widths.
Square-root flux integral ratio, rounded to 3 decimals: 1.051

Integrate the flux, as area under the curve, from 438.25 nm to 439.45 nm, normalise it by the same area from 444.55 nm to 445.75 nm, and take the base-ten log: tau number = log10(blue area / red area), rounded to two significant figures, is -0.012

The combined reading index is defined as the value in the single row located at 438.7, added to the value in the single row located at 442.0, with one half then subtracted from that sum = 19.7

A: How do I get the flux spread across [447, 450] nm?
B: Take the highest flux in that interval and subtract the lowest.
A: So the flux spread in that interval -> 2.1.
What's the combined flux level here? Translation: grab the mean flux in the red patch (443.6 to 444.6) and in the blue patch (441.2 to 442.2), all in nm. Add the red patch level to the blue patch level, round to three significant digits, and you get 20.8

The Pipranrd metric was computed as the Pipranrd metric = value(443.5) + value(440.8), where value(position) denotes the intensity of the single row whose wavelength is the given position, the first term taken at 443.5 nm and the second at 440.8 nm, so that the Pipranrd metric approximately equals 19.9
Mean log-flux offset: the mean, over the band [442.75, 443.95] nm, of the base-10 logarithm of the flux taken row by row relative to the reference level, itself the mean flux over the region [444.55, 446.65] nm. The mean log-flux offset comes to -0.013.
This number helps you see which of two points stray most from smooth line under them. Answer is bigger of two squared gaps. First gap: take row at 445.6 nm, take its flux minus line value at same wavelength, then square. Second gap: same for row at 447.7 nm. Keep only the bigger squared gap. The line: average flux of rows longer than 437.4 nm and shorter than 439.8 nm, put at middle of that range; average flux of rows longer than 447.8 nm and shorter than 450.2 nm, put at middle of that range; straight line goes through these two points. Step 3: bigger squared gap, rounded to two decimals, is 0.08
